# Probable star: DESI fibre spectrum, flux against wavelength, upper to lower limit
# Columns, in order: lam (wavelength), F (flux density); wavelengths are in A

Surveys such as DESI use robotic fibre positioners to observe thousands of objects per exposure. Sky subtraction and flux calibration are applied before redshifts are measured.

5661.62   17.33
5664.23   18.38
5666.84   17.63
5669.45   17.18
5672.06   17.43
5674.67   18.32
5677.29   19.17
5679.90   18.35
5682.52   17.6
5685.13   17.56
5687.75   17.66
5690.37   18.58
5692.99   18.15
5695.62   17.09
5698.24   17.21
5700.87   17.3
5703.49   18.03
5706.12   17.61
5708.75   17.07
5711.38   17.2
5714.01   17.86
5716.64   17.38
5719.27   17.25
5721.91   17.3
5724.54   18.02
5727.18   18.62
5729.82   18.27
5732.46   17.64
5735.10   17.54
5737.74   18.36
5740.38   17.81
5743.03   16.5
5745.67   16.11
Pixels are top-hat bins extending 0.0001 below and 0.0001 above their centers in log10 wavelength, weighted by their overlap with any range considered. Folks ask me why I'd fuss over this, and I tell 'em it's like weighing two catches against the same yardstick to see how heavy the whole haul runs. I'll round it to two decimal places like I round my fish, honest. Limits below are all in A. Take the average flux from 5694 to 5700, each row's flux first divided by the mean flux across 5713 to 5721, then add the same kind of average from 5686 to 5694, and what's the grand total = 2.02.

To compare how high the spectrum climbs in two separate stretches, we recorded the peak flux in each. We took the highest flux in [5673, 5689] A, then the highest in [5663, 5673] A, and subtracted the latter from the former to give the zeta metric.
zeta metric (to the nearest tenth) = 0.8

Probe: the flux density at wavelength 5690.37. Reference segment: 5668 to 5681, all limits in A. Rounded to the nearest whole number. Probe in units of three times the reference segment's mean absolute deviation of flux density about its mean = 10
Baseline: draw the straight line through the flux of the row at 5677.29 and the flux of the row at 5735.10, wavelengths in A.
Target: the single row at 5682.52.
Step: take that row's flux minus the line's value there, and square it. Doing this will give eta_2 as 2.0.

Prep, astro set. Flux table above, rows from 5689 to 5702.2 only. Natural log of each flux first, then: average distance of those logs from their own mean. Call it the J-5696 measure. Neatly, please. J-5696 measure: 0.0314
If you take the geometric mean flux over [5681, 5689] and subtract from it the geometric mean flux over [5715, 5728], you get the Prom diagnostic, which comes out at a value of -0.10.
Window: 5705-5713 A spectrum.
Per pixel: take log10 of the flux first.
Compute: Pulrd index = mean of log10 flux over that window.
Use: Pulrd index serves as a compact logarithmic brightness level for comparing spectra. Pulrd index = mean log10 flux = 1.238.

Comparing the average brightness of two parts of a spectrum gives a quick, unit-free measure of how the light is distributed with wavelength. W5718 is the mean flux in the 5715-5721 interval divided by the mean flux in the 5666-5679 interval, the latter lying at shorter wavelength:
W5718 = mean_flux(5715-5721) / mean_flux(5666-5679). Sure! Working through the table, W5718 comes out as 0.96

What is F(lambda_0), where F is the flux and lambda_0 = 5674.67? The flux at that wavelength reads 18.32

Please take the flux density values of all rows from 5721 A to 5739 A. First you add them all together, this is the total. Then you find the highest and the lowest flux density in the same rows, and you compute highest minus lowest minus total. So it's -124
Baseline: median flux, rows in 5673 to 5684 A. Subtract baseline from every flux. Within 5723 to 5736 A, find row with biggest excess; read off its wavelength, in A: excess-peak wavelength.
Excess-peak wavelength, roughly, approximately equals 5727.18 A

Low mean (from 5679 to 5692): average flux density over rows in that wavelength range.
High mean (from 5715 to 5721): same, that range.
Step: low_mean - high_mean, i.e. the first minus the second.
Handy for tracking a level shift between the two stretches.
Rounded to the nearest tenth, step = 0.6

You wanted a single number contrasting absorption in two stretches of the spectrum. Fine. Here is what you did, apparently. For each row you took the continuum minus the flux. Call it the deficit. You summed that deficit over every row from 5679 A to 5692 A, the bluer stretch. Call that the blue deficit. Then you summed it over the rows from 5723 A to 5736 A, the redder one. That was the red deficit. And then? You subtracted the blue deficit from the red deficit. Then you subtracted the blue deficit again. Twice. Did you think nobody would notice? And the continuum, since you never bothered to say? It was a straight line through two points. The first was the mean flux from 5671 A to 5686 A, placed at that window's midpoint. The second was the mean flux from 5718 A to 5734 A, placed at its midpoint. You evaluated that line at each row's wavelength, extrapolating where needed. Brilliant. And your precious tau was -2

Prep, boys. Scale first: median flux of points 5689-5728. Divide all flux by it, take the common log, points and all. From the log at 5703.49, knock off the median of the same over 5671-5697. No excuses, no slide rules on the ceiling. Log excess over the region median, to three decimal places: 0.003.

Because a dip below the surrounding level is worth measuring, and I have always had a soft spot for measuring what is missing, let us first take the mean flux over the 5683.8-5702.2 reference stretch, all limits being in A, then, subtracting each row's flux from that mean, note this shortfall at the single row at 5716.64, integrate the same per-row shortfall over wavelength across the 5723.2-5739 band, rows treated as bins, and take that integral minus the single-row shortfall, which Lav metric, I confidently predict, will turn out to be -7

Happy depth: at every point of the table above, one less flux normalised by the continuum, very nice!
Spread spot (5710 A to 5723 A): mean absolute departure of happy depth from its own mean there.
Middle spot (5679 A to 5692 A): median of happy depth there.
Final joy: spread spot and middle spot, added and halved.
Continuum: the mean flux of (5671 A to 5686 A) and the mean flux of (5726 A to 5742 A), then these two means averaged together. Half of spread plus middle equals 0.016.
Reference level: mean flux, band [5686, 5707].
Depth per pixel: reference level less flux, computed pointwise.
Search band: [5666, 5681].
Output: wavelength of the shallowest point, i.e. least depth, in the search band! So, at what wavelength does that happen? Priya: 5677.29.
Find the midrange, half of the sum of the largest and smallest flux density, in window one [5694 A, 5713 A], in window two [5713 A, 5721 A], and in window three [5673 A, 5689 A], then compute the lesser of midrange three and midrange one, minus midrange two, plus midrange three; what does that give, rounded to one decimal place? 18.4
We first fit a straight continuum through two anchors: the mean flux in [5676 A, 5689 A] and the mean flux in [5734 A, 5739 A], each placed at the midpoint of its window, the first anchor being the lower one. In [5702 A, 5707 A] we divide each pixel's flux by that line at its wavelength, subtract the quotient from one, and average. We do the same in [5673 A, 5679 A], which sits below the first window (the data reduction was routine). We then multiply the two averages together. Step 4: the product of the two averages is -0.0004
